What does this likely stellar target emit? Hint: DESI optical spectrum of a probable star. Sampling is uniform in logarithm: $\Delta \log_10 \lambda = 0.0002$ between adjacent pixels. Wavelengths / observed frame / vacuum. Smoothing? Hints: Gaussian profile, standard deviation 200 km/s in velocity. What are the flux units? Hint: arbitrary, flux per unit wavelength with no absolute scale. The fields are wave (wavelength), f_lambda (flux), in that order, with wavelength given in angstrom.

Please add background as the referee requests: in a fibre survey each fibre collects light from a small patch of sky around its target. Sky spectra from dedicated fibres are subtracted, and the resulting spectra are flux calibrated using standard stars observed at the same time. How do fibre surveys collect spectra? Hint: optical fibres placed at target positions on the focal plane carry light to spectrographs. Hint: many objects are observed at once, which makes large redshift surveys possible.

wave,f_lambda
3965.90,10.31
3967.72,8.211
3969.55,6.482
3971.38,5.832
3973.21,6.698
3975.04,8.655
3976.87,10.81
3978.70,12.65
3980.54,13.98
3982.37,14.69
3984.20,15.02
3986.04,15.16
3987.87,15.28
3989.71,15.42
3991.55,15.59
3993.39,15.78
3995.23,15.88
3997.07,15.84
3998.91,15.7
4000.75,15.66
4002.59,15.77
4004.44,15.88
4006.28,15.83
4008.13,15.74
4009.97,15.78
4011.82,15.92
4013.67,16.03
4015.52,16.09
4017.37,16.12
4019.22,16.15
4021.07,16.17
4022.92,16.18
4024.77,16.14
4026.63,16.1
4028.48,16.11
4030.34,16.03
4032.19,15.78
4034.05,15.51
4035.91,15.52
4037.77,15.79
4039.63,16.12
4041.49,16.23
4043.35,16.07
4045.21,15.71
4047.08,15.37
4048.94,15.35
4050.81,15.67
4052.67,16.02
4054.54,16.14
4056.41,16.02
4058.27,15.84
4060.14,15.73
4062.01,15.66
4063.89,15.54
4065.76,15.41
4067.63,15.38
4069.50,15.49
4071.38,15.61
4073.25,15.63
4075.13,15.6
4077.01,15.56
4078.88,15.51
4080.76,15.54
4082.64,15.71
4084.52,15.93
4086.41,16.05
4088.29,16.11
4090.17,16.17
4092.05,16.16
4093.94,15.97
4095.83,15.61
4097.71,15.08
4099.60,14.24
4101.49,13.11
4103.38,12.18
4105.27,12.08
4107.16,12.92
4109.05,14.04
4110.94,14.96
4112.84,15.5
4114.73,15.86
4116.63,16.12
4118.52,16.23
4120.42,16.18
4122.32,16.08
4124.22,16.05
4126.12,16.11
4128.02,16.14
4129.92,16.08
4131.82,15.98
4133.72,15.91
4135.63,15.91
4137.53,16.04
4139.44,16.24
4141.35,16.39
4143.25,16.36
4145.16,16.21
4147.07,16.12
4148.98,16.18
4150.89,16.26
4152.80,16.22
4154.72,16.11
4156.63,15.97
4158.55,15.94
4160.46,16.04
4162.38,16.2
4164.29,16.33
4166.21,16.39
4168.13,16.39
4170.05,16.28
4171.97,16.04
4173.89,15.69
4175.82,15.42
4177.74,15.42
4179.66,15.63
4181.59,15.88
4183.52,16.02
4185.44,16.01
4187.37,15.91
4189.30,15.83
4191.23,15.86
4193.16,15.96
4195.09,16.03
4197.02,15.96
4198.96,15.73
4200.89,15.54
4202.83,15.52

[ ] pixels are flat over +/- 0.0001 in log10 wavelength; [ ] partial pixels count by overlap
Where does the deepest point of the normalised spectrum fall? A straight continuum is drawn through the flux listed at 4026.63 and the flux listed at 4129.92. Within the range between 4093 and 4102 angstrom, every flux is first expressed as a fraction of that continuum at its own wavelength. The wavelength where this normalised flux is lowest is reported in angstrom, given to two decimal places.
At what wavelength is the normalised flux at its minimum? 4101.49 angstrom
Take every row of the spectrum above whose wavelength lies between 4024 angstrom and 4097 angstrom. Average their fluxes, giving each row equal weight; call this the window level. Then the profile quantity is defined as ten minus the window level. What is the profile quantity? -5.8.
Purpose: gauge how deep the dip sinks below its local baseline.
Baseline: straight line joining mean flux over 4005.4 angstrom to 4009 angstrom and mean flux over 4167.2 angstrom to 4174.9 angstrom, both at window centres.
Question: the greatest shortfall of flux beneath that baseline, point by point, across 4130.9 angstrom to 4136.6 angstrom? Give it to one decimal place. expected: 0.1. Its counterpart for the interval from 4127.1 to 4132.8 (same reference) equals 0.0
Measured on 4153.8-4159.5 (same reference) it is 0.1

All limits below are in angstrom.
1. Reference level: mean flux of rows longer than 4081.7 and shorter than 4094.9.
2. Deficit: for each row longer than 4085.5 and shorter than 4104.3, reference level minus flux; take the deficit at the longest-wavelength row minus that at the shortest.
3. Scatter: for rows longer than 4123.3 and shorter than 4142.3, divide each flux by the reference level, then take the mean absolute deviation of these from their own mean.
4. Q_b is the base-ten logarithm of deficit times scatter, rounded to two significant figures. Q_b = -1.6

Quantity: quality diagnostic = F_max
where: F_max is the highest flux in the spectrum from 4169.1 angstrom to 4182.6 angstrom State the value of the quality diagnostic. 16.28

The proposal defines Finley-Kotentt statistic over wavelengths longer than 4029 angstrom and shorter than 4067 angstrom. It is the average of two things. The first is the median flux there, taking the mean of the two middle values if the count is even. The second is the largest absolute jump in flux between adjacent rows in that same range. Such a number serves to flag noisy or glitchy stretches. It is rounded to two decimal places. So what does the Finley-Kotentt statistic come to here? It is 8.06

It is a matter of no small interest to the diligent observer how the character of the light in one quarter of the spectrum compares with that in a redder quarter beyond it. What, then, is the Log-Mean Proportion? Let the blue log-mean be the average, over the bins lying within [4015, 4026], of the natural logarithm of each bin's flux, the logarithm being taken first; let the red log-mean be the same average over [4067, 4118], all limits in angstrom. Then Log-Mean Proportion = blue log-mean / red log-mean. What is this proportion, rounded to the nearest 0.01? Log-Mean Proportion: 1.03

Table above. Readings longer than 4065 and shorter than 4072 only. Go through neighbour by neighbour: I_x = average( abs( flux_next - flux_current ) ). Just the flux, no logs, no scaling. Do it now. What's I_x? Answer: 0.087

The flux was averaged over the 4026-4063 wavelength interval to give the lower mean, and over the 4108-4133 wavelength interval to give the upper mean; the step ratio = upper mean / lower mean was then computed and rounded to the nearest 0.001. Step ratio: 0.997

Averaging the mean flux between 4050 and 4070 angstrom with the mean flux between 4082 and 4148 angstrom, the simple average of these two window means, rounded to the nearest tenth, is 15.6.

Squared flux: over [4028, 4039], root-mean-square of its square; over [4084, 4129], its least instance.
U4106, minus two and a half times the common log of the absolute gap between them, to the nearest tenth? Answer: -5.0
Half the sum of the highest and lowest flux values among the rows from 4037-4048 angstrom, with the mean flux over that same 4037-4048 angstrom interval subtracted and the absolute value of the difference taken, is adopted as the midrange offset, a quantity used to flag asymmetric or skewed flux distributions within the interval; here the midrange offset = 0.08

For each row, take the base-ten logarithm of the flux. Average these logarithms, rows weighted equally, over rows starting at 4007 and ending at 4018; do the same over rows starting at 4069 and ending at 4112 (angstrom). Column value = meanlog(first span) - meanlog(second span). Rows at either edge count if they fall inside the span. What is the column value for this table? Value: 0.028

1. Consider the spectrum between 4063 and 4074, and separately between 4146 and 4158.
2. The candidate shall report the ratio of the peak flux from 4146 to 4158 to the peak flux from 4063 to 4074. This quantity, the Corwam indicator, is 1.04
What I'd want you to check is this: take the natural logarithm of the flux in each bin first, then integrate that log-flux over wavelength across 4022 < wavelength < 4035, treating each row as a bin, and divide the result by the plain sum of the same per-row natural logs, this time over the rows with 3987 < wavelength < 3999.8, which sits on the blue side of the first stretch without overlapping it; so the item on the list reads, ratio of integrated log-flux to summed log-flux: 1.87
